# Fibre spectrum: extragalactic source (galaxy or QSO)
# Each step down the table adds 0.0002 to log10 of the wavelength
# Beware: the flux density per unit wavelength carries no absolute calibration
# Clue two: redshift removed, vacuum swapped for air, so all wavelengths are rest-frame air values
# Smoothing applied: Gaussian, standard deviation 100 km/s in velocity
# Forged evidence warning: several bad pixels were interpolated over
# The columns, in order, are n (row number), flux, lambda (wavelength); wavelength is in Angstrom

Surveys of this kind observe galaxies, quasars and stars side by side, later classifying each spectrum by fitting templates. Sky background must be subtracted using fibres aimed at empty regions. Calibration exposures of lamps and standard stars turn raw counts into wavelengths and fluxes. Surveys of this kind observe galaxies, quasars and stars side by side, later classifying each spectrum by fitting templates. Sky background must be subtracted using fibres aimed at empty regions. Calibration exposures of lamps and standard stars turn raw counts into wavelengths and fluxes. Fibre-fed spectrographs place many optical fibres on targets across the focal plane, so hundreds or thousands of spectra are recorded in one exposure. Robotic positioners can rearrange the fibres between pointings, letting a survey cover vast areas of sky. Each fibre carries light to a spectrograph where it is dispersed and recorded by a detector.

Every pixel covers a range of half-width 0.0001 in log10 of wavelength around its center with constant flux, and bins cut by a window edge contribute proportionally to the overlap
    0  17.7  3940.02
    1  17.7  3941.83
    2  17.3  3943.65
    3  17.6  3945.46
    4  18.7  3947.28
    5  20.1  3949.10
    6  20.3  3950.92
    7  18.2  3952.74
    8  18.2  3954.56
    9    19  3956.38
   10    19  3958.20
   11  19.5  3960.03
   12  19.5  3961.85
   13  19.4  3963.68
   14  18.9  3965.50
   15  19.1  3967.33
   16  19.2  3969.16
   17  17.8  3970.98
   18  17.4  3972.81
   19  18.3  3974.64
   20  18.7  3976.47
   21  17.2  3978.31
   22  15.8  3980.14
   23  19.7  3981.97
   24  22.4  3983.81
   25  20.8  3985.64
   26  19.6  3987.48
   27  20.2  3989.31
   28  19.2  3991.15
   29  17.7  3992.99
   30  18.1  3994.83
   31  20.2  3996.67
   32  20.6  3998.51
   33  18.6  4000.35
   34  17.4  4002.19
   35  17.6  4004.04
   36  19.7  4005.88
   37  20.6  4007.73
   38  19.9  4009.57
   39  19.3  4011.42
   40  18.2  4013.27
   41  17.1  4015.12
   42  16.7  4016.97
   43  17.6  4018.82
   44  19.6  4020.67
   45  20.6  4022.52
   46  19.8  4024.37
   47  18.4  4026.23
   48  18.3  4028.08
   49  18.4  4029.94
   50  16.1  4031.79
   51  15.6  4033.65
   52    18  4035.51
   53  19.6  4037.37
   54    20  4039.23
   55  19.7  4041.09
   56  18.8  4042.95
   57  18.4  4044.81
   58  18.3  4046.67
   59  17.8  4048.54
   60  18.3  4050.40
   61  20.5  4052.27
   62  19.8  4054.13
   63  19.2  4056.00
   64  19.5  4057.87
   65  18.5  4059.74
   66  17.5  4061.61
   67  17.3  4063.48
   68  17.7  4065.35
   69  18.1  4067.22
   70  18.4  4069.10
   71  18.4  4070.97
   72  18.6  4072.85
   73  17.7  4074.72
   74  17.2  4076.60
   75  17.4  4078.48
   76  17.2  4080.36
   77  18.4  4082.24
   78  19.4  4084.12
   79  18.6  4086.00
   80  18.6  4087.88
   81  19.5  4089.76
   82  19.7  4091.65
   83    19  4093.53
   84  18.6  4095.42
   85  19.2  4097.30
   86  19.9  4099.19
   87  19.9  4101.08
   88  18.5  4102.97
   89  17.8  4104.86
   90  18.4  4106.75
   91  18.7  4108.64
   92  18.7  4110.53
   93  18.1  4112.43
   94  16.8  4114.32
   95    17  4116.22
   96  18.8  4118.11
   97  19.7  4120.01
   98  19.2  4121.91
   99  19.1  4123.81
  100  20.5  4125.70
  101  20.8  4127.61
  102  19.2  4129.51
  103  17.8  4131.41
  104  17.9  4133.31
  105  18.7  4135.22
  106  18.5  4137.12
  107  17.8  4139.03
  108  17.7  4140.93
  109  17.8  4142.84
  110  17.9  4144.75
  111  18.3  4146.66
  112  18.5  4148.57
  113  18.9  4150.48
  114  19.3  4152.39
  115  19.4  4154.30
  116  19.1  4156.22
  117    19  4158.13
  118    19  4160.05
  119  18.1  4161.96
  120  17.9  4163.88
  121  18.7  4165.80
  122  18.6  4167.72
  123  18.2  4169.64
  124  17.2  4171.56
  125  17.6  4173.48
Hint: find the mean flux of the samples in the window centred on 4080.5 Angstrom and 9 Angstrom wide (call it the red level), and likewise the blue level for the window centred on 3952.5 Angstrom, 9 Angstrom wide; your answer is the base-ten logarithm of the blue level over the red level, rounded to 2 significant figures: 0.029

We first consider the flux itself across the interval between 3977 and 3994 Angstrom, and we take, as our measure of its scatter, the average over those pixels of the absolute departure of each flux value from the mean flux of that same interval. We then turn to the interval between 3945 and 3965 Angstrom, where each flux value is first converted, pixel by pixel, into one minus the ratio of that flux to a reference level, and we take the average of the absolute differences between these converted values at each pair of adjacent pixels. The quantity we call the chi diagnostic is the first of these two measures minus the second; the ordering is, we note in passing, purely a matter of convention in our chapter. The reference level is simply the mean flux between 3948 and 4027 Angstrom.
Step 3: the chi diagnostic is 1.5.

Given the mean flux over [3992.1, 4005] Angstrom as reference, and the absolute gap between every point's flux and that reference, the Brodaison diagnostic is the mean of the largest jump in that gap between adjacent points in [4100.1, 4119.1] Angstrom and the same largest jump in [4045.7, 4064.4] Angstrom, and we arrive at 1.50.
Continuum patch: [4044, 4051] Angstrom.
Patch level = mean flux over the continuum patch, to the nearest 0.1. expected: 18.2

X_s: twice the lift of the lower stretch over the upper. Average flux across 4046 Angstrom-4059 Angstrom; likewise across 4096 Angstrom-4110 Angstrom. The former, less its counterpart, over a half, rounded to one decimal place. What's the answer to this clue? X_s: 0.3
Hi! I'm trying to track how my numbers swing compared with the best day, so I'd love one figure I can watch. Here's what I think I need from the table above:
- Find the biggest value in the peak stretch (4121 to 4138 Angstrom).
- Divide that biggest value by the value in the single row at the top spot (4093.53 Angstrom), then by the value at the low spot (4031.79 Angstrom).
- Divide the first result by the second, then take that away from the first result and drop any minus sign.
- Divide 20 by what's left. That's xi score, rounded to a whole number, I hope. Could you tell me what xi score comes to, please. 81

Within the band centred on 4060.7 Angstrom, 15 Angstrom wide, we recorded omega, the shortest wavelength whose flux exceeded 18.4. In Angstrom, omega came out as 4054.13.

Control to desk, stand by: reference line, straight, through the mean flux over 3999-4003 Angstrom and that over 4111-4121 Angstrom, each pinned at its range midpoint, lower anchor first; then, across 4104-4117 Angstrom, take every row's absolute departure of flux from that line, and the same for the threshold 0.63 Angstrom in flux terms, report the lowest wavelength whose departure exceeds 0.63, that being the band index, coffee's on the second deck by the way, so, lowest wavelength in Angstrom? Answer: 4114.32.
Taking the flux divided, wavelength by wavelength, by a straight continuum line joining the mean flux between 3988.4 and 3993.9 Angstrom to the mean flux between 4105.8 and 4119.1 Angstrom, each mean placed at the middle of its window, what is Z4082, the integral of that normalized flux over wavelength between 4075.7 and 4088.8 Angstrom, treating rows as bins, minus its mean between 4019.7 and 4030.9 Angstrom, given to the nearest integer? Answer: 12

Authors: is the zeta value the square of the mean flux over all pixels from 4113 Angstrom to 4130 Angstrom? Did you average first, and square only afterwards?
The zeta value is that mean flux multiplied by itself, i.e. 361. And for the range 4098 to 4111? 355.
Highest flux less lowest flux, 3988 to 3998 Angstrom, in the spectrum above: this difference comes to 2.5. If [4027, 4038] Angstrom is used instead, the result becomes 4.0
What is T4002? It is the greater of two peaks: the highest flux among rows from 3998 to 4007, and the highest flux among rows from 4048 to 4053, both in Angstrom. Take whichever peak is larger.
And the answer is 20.6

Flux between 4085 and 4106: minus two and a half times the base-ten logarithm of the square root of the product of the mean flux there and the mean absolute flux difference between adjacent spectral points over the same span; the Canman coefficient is -1.3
